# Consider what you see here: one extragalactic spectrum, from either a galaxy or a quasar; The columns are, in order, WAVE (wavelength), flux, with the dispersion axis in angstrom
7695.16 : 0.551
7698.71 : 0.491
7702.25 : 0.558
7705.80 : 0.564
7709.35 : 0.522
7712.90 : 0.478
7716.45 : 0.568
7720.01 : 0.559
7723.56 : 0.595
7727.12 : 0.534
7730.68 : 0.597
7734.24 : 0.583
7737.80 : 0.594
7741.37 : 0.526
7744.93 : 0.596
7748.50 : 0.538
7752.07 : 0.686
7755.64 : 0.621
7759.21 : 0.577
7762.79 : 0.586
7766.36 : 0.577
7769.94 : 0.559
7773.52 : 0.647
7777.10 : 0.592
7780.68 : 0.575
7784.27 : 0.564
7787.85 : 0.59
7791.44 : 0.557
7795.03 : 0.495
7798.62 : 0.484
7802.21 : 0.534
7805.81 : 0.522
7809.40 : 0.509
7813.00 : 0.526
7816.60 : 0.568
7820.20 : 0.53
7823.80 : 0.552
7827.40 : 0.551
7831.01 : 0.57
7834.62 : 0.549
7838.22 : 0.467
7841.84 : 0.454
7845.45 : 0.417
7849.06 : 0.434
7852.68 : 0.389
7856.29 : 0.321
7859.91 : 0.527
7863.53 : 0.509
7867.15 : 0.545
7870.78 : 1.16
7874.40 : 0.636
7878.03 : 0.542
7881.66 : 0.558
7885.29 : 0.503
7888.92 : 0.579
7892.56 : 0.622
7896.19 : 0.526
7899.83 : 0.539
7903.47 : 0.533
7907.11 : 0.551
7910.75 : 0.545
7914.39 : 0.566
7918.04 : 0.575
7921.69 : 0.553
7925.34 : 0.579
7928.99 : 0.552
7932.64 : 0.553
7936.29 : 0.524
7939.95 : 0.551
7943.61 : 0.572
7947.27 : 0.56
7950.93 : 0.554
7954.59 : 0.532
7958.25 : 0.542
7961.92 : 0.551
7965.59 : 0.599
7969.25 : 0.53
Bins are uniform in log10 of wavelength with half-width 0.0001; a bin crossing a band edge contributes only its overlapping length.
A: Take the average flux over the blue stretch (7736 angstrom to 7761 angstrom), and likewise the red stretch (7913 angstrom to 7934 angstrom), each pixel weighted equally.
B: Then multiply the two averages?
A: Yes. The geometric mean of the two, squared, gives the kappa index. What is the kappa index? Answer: 0.333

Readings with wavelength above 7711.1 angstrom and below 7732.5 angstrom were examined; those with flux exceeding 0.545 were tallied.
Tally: 4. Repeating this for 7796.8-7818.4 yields 1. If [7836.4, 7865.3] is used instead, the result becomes 0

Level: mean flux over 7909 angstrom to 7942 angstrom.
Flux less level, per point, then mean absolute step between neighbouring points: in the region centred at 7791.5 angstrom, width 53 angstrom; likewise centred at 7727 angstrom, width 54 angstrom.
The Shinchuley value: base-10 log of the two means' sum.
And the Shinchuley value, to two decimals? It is -1.08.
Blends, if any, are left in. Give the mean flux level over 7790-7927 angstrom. 0.542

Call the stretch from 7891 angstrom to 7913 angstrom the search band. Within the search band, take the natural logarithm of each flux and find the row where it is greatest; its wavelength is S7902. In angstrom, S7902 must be 7892.56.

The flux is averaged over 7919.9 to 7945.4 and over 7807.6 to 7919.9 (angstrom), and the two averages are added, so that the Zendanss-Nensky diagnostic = 1.10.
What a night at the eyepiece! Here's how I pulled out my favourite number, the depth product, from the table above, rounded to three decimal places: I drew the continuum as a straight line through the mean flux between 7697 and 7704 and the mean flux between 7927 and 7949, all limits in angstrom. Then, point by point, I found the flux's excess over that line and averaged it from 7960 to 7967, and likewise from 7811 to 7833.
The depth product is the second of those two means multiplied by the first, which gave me 0.000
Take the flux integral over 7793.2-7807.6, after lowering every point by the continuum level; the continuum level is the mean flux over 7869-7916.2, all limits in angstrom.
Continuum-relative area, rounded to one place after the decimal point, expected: -1.4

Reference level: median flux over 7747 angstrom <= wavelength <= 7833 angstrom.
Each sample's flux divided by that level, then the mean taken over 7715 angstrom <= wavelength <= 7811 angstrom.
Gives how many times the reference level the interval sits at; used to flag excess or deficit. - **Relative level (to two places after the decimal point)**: 1.01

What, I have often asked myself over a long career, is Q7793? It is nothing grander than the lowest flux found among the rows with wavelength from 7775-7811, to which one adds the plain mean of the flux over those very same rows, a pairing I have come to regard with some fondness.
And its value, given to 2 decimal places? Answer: 1.03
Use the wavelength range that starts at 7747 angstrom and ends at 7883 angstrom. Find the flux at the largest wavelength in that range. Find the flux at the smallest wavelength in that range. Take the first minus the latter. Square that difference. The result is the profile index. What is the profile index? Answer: 0.0004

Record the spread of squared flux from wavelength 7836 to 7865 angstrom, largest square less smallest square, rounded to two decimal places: 0.17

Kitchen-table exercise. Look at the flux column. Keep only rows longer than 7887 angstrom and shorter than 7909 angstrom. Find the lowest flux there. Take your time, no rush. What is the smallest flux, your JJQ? 0.526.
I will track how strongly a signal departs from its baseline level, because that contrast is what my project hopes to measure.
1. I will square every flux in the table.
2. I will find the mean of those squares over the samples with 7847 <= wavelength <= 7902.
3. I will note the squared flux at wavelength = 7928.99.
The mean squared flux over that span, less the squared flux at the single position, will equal 0.04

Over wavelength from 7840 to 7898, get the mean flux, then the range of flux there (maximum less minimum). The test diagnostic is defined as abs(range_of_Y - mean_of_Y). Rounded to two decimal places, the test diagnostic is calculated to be 0.29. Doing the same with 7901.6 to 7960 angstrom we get 0.50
